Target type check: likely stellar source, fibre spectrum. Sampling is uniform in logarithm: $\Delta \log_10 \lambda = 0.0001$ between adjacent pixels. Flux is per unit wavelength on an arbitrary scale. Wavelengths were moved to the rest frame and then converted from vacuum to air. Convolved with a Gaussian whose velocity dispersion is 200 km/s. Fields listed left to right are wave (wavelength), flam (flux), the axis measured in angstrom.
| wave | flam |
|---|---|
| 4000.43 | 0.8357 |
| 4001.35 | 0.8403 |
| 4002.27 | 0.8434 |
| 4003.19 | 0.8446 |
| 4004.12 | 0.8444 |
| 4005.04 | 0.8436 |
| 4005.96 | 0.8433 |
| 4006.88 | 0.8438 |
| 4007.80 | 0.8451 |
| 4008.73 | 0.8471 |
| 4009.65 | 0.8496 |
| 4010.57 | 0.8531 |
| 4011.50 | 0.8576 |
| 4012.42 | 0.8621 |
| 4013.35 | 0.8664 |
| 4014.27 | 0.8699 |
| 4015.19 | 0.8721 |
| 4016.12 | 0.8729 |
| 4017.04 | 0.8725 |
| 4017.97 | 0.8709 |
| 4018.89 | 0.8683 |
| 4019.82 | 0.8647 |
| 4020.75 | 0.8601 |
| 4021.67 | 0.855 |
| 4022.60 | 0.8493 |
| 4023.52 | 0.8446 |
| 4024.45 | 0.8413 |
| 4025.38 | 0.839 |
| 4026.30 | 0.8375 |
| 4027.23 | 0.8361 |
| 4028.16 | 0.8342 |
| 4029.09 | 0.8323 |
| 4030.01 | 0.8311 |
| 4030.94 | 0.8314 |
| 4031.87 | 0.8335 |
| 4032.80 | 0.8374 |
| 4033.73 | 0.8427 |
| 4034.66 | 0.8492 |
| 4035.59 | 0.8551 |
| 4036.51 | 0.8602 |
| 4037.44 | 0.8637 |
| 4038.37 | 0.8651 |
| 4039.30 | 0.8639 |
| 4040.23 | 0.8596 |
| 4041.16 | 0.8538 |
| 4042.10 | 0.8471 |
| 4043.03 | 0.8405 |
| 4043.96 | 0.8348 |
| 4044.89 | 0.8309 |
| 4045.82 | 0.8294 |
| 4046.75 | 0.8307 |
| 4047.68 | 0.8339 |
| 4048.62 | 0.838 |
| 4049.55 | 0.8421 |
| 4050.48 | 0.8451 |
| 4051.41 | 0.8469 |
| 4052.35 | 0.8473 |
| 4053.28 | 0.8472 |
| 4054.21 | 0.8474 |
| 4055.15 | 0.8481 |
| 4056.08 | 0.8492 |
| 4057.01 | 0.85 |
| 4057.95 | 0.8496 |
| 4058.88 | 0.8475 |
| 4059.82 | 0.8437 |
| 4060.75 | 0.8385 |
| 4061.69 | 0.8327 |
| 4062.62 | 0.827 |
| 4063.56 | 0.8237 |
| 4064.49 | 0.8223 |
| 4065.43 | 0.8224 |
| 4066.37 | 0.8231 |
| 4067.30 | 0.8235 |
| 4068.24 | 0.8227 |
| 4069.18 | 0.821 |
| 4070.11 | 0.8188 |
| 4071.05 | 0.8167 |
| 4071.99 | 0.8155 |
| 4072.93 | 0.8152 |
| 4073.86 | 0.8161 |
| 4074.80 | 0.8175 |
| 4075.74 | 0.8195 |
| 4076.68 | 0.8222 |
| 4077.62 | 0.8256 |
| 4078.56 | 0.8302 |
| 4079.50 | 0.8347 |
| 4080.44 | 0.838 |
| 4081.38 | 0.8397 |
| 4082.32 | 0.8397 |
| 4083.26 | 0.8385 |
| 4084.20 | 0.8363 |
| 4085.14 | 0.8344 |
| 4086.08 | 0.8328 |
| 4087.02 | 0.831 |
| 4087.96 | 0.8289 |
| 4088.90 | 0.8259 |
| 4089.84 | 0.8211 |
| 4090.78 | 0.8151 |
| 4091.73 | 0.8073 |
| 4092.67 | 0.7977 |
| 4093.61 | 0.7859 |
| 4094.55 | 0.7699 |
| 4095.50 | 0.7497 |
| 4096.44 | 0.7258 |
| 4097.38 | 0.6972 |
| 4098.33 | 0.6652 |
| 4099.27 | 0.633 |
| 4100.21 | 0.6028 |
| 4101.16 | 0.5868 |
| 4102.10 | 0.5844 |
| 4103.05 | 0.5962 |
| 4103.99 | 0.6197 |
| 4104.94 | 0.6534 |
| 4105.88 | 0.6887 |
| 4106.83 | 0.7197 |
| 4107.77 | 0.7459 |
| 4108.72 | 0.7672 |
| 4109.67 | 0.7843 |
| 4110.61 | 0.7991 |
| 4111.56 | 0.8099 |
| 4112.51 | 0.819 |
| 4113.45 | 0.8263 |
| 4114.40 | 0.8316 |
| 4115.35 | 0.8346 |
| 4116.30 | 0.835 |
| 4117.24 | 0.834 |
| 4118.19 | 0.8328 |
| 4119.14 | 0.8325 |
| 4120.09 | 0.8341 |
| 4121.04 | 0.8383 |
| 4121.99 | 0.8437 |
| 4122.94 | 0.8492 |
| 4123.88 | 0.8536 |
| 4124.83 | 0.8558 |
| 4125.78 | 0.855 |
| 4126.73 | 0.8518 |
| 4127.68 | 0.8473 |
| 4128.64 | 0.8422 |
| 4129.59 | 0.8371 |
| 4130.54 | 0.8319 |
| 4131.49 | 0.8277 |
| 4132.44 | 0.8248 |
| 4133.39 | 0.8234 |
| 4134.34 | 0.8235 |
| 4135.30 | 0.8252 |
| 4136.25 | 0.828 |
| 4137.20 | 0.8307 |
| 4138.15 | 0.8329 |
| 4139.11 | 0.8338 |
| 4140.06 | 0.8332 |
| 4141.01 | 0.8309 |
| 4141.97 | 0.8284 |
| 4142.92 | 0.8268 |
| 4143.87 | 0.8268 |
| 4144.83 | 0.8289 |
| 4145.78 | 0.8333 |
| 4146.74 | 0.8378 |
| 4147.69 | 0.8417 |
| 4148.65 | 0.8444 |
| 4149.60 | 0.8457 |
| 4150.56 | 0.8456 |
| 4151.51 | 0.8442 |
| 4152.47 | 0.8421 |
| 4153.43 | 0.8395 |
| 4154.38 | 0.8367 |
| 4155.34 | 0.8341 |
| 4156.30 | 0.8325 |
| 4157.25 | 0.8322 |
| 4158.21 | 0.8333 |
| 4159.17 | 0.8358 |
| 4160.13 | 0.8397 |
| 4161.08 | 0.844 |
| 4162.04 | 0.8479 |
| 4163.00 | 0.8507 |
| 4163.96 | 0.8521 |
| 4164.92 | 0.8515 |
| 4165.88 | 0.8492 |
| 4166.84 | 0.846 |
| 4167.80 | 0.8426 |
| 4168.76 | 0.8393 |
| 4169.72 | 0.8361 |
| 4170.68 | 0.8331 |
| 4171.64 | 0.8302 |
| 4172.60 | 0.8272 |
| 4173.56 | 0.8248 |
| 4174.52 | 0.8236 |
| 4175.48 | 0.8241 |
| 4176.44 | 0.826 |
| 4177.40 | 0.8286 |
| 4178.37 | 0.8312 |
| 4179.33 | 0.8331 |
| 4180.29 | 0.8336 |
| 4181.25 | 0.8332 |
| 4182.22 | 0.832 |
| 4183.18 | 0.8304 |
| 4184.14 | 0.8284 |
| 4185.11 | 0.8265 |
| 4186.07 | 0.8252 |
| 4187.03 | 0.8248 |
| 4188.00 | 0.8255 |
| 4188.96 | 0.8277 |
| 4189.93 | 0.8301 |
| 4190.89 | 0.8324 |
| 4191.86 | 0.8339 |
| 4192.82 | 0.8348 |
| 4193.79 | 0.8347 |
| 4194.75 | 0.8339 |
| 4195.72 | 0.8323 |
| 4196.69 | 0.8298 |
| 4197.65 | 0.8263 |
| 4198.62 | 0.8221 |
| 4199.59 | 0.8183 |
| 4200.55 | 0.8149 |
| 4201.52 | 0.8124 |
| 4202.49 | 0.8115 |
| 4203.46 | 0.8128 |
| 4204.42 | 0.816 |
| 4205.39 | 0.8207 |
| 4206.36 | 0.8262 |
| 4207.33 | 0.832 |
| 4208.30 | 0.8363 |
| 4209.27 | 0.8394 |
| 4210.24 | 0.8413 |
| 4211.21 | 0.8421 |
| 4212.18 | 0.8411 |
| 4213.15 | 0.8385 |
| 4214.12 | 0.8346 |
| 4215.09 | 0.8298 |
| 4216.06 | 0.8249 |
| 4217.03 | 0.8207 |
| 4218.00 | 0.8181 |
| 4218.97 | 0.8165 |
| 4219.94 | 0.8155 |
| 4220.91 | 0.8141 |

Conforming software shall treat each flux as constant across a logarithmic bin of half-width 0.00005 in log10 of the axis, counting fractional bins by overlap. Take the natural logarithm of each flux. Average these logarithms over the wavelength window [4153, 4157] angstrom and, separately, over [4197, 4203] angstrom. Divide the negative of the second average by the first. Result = -1.12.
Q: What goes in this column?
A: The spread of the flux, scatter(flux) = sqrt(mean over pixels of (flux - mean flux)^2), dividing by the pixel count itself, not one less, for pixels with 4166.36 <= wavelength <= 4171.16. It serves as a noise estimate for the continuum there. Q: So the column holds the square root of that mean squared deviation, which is 0.0046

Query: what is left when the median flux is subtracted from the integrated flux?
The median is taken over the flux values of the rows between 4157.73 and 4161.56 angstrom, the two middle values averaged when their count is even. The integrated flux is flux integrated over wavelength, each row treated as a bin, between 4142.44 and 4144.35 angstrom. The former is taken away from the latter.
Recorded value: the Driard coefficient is 0.7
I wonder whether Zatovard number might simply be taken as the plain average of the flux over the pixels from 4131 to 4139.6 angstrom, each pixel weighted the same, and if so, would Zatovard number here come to 0.828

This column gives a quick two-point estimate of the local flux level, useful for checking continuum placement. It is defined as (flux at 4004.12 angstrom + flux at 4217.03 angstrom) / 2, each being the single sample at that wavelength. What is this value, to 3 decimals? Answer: 0.833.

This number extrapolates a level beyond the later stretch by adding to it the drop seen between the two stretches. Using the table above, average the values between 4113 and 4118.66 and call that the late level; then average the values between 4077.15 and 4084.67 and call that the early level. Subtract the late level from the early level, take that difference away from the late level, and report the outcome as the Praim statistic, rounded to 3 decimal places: 0.829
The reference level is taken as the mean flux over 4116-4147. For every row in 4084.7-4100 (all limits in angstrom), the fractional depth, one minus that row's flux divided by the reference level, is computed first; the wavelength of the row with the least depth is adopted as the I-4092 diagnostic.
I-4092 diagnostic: 4085.14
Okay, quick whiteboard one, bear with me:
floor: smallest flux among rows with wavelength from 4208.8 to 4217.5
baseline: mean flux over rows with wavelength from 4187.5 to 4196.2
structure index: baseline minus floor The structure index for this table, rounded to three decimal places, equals 0.011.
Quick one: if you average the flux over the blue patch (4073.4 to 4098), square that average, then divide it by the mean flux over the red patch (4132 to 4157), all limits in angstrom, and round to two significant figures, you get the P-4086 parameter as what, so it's 0.79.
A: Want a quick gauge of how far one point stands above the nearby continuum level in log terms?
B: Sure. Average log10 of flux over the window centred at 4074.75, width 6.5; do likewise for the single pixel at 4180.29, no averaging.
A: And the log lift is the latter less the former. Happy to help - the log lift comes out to 0.0078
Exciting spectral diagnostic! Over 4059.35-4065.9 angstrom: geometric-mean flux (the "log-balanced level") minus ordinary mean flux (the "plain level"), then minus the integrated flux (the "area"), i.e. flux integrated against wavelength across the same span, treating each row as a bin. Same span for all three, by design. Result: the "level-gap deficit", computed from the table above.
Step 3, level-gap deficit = -5.44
